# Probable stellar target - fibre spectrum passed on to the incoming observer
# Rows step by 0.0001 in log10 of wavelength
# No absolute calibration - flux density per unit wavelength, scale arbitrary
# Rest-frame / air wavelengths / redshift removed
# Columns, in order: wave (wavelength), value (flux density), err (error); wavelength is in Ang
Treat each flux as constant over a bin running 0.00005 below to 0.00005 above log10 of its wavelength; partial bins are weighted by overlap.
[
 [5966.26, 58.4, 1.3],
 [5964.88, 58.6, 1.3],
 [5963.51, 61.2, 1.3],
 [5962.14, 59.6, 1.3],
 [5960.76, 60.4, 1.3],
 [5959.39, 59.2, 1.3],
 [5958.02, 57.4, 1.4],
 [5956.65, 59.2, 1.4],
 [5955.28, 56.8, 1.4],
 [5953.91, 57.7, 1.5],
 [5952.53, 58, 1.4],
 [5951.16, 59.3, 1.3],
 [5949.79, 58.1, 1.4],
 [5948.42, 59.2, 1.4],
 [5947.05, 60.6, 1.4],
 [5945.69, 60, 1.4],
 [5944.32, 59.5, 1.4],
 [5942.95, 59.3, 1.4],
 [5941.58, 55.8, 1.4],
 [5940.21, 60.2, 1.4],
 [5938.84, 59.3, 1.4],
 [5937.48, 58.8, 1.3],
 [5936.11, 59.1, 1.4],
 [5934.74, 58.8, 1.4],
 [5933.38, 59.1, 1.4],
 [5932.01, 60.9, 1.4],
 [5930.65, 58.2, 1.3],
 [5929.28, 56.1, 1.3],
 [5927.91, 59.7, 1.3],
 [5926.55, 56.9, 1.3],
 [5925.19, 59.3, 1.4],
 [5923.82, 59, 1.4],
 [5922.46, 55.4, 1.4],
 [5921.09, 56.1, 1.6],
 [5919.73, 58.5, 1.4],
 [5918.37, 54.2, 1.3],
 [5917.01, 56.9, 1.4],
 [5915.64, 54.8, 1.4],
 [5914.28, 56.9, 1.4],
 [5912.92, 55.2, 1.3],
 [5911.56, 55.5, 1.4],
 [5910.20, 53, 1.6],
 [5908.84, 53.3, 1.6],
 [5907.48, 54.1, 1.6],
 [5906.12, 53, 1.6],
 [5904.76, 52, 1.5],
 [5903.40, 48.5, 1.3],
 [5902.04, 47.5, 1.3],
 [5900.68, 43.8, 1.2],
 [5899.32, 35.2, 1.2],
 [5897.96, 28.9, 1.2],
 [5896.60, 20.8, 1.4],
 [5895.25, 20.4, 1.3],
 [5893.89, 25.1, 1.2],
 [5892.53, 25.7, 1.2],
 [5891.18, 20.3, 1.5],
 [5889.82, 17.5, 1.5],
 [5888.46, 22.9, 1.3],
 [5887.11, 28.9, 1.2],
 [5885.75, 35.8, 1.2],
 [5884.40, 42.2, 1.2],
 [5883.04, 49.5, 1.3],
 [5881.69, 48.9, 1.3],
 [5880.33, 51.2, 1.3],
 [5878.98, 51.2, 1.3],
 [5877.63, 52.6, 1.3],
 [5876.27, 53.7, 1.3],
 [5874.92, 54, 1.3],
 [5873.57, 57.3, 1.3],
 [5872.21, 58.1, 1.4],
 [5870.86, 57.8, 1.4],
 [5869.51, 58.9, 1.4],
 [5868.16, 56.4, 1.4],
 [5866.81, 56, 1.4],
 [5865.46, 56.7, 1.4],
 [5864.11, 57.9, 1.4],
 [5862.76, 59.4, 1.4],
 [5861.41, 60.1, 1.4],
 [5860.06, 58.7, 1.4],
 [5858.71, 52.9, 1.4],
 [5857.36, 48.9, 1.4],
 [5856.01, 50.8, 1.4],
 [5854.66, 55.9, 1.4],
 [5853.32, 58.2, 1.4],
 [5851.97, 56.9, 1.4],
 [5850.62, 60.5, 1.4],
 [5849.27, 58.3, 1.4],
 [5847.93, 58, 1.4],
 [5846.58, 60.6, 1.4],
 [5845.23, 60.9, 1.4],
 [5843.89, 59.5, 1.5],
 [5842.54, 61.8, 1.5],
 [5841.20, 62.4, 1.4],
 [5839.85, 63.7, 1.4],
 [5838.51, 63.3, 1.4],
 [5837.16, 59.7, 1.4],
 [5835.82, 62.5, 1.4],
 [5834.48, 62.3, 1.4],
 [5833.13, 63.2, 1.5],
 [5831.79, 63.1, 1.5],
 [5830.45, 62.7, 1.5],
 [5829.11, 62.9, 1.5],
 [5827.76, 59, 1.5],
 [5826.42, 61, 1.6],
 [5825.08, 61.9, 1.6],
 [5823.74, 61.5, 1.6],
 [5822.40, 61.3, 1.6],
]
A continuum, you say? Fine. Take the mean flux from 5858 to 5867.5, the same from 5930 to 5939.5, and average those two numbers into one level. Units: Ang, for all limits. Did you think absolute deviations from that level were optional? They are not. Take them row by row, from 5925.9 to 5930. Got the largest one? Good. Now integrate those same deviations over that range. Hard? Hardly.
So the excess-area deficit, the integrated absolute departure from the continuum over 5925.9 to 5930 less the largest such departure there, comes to 5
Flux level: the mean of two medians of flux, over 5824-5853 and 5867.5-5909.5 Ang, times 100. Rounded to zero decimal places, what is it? 5535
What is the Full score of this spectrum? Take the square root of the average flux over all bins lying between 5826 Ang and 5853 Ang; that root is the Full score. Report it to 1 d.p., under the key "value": 7.8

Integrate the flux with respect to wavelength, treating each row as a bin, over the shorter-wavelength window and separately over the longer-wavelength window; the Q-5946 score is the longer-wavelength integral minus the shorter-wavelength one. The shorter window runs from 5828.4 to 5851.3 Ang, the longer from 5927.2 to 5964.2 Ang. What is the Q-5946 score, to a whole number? 773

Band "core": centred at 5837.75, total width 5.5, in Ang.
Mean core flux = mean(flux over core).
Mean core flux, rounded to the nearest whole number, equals 62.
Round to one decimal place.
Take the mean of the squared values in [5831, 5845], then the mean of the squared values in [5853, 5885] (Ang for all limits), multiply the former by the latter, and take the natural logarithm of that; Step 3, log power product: 16.3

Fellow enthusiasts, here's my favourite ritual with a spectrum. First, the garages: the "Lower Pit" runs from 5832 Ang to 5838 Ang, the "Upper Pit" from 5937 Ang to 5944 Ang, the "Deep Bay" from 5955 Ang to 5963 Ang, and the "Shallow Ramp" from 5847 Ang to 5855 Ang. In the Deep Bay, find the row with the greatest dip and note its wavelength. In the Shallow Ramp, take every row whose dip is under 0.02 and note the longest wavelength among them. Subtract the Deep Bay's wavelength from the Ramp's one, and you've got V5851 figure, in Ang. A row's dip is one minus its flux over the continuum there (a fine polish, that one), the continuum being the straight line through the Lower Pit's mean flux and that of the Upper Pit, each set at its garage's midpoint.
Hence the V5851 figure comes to -104.7 Ang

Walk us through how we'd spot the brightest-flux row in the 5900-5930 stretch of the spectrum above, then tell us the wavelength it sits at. 5927.91 Ang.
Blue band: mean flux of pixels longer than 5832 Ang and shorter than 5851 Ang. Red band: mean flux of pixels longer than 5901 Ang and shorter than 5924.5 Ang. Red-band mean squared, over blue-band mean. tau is 48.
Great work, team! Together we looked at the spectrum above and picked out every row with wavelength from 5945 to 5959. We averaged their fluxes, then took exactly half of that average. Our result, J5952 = 29.3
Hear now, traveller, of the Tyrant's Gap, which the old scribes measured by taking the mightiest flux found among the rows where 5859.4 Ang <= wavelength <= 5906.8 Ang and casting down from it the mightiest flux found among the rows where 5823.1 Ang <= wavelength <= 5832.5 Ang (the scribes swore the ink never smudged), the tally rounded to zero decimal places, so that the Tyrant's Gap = -3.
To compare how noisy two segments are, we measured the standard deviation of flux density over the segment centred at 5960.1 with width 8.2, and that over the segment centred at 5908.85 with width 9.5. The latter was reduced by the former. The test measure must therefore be 0.0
